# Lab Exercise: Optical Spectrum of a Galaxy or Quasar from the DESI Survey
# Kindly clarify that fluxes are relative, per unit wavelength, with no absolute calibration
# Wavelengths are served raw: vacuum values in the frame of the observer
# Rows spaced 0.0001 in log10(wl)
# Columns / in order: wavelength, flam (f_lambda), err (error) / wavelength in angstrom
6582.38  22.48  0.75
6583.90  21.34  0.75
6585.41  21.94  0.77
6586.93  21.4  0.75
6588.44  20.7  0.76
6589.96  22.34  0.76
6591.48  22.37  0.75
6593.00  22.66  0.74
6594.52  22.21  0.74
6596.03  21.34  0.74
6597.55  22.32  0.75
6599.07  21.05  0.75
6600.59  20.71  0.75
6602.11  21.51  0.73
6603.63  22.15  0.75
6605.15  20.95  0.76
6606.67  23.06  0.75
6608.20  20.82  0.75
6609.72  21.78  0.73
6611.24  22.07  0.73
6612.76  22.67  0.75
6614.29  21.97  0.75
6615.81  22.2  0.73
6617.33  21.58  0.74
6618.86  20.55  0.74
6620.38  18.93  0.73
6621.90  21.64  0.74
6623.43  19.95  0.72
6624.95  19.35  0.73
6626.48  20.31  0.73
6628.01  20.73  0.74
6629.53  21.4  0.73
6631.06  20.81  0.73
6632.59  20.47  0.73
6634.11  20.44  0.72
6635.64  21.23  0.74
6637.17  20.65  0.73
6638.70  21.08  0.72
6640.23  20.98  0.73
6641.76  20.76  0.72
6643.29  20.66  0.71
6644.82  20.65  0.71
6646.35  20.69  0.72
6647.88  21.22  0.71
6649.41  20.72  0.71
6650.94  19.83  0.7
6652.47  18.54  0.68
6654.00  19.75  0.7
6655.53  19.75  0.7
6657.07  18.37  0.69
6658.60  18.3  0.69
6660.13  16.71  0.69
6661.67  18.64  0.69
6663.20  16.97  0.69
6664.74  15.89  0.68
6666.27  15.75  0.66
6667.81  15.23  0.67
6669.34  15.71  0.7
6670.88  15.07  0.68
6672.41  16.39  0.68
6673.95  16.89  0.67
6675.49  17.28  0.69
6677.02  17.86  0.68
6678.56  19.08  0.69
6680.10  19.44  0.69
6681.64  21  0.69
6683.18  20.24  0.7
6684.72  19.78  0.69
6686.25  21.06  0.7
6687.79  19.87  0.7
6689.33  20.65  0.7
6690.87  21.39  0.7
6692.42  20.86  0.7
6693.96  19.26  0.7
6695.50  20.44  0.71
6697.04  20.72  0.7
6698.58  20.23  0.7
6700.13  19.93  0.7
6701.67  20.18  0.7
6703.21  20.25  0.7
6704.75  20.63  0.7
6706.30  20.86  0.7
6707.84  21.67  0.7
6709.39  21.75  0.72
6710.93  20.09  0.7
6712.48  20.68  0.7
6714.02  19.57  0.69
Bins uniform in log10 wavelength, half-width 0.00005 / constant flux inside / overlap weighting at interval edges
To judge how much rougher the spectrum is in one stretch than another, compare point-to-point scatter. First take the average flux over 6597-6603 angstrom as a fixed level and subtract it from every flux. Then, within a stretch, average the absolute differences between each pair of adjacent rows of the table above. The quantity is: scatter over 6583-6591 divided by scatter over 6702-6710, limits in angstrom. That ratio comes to 2.3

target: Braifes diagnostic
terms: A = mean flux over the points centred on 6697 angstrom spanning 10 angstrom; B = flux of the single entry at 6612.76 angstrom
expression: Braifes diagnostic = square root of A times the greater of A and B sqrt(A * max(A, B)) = 21.4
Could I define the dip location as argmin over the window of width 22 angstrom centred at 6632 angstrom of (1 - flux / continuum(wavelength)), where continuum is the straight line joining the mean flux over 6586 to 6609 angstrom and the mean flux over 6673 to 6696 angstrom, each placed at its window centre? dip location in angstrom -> 6621.90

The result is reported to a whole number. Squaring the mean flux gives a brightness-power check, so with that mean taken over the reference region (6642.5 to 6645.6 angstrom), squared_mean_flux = 427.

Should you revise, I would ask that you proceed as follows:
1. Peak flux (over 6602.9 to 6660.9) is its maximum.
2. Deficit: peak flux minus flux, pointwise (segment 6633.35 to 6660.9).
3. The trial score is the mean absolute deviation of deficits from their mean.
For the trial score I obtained 1.0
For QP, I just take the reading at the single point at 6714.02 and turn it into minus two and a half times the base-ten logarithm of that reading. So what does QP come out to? -3.23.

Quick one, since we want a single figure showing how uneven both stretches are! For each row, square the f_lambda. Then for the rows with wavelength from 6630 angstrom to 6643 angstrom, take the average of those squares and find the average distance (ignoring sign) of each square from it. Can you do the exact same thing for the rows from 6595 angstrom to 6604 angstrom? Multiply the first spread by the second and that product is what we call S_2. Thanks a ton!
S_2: 193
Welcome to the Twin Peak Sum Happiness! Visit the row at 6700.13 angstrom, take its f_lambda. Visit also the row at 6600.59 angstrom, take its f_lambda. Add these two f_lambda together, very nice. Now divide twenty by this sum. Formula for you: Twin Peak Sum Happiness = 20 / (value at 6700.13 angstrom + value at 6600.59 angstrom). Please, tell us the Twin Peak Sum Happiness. 0.492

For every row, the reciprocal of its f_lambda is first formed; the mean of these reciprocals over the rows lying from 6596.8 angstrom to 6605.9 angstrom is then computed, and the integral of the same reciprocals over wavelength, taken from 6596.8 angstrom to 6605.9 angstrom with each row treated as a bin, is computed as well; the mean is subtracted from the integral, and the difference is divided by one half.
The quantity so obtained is 0.76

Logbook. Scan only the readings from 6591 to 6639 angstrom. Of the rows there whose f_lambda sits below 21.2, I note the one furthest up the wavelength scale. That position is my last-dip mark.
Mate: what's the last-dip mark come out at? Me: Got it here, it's 6638.70 angstrom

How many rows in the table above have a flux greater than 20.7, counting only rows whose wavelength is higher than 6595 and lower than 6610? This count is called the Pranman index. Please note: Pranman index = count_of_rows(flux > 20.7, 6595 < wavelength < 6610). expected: 10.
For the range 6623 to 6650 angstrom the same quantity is 9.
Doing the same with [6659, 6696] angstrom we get 4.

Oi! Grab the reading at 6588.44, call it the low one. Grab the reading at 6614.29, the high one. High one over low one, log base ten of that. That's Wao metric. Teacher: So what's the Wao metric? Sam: 0.03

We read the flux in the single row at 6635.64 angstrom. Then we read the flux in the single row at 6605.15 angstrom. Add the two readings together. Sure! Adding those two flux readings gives 42.2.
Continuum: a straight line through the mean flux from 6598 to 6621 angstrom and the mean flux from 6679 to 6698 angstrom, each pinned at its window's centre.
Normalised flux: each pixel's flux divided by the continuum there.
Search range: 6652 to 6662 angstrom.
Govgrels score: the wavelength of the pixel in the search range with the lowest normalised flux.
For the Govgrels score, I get 6660.13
